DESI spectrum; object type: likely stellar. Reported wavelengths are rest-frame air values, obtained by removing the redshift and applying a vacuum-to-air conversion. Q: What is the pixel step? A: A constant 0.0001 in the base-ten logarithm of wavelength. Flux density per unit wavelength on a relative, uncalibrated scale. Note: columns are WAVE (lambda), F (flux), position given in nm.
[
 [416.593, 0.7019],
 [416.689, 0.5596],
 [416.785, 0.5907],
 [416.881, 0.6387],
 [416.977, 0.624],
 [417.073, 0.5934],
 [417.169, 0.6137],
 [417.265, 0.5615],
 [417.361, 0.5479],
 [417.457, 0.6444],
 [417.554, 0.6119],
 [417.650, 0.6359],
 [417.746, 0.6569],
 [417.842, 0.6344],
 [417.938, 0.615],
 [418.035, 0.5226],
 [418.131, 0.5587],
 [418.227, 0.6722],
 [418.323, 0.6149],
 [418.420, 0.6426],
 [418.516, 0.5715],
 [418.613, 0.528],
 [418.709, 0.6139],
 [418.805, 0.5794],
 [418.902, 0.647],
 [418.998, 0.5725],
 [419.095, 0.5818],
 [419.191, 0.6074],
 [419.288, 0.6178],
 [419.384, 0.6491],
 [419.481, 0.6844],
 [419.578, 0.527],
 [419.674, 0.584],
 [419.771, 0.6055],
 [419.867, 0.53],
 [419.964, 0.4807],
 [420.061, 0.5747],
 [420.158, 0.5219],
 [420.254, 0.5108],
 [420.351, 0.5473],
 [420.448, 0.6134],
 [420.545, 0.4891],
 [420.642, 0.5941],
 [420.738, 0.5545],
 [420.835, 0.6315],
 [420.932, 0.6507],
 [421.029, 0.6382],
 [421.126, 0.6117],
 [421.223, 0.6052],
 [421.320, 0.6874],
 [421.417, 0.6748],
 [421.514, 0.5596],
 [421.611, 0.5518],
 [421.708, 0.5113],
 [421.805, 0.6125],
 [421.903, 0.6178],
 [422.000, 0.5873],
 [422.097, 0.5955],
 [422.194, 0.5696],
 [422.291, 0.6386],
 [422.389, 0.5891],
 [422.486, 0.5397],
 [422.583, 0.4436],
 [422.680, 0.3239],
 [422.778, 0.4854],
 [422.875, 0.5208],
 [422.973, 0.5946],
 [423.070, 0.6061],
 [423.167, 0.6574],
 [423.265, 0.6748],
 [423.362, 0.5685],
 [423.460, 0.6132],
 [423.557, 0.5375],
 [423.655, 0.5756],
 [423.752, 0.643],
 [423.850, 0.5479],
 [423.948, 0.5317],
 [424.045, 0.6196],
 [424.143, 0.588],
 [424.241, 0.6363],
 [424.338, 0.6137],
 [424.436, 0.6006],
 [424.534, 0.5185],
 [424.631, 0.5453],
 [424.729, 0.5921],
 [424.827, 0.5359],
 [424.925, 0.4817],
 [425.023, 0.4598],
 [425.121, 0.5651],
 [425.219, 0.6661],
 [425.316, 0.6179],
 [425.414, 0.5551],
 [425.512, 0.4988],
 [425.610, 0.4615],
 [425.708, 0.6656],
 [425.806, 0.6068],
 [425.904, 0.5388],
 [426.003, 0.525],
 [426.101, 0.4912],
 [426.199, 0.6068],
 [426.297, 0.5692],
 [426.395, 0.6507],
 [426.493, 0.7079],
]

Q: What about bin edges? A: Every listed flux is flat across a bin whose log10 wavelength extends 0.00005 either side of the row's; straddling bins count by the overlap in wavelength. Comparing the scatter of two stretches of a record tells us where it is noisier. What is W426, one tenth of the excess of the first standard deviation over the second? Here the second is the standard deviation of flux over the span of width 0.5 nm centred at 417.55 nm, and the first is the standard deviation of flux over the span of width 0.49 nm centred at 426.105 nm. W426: 0.0001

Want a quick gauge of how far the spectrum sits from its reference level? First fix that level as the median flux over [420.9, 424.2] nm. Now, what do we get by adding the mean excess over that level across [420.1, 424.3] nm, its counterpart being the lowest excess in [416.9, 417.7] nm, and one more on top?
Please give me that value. 0.943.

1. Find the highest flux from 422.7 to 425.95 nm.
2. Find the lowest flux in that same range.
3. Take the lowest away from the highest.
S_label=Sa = 0.215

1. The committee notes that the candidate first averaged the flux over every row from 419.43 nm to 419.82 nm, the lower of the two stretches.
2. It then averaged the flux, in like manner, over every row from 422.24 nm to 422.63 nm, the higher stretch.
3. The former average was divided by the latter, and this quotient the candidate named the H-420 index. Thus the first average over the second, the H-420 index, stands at 1.09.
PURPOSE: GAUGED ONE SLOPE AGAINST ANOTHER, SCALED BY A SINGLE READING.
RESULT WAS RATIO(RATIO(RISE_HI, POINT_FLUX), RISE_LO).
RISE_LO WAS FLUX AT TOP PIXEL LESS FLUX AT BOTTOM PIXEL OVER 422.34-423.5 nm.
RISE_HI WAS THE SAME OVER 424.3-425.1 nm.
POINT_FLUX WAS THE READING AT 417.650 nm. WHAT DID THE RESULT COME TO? -10.0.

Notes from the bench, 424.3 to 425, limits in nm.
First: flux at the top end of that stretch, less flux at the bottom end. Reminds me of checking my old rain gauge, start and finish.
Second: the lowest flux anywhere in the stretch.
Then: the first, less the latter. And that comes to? -0.61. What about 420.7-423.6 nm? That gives -0.34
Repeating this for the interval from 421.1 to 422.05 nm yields -0.54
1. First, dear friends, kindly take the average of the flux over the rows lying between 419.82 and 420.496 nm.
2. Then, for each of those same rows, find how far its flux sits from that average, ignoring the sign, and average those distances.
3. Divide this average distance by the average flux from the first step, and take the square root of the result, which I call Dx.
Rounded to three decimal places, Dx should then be 0.248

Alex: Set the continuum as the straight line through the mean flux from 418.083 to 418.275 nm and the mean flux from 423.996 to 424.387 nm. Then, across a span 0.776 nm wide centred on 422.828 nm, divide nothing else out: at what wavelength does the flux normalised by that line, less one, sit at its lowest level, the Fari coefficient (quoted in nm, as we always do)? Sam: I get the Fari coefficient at 422.680 nm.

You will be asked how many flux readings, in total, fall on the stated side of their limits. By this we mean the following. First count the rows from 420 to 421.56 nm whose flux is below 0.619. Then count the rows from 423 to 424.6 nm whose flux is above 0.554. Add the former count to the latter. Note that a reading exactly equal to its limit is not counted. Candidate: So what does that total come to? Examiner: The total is 23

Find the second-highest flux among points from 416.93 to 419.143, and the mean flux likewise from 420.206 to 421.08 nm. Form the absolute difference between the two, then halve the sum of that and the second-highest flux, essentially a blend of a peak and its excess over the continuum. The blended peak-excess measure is 0.37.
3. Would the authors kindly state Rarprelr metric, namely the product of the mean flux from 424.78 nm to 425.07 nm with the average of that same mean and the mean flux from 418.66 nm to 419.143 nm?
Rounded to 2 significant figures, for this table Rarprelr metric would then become 0.27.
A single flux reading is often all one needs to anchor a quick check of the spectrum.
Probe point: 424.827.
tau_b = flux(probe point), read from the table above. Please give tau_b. 0.5359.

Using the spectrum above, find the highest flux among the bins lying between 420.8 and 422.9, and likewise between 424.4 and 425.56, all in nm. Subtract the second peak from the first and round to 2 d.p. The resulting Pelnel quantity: 0.02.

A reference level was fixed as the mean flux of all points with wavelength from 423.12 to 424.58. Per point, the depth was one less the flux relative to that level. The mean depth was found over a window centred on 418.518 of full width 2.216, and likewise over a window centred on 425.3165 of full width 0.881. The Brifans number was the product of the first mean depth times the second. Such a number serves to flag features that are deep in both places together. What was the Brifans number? -0.0016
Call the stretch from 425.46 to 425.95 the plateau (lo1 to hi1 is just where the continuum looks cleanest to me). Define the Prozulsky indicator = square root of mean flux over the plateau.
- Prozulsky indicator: 0.745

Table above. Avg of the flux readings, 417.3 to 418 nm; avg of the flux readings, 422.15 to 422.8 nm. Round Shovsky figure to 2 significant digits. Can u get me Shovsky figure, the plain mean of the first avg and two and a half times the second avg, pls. 0.95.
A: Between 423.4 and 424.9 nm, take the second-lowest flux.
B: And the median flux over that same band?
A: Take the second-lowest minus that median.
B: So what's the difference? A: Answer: -0.056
